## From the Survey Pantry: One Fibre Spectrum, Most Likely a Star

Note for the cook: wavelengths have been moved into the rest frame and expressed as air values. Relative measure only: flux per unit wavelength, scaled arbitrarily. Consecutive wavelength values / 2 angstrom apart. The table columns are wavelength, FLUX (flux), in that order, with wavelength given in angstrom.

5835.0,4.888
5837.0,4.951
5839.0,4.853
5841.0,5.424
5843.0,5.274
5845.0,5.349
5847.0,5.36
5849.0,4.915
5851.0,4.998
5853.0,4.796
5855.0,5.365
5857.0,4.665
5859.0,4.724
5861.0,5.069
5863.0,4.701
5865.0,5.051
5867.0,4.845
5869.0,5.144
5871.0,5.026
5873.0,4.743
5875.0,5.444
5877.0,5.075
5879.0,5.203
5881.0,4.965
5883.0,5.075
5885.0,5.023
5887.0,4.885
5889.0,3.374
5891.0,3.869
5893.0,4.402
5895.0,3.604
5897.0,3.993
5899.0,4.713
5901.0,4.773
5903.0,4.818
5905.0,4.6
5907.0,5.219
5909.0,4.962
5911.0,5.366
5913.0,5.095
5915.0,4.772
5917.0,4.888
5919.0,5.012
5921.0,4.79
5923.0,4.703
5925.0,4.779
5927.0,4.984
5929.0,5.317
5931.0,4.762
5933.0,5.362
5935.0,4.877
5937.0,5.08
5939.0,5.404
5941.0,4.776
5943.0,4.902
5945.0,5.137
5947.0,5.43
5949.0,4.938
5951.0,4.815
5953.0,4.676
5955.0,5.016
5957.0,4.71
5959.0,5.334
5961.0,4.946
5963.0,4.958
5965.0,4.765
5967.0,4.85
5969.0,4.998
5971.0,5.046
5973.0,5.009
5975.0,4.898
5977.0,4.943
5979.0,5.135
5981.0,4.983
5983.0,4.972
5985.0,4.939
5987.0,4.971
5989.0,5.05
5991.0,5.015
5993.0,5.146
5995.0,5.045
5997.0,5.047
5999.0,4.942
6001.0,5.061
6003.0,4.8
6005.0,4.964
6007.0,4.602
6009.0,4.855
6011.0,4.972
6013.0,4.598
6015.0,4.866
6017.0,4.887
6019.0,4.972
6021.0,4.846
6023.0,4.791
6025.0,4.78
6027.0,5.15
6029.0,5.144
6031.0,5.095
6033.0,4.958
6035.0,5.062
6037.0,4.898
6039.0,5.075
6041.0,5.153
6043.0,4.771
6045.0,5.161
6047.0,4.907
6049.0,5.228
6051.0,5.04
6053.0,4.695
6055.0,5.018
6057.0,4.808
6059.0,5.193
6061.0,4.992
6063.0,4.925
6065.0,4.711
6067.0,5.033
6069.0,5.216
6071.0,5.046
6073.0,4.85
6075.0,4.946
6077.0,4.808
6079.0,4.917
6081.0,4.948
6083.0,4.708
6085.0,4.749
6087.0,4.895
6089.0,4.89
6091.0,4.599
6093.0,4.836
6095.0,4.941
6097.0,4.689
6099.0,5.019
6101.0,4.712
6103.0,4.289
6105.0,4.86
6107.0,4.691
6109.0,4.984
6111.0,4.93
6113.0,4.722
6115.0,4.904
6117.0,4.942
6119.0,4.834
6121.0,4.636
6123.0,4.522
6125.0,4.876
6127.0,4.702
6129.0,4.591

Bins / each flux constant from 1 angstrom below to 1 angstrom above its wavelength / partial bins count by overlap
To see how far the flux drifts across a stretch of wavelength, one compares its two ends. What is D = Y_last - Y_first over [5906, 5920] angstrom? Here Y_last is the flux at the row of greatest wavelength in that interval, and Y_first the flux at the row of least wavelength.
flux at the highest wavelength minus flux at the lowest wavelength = -0.21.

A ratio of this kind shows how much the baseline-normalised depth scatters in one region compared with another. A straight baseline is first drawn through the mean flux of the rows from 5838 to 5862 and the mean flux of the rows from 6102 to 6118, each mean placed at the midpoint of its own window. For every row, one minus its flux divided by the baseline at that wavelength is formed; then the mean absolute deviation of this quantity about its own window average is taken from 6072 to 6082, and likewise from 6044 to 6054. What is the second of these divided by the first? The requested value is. 3.03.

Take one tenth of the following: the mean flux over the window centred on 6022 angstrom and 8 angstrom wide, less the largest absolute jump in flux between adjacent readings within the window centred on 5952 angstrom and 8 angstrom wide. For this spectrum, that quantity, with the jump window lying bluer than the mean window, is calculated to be 0.45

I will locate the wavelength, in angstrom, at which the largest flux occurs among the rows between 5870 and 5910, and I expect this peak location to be 5875.0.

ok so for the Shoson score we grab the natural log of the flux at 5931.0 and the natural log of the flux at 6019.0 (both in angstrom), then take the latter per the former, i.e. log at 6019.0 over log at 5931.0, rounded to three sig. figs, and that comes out 1.03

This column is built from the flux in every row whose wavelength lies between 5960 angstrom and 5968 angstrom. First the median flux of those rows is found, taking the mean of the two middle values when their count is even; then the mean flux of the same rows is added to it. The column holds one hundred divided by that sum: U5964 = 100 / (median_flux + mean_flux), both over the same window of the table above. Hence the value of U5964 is 10.2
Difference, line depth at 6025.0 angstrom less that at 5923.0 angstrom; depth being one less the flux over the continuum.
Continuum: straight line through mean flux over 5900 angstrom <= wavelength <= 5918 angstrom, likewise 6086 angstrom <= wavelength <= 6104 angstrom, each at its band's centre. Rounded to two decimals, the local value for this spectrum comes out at -0.04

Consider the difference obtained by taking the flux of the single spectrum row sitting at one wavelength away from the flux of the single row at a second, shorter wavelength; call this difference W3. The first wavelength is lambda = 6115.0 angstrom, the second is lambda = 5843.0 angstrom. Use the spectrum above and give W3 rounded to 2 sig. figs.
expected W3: 0.37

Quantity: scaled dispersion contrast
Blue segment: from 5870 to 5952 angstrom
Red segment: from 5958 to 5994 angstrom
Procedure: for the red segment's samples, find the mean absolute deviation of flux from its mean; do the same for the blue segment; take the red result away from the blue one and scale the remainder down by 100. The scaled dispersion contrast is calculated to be 0.0022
